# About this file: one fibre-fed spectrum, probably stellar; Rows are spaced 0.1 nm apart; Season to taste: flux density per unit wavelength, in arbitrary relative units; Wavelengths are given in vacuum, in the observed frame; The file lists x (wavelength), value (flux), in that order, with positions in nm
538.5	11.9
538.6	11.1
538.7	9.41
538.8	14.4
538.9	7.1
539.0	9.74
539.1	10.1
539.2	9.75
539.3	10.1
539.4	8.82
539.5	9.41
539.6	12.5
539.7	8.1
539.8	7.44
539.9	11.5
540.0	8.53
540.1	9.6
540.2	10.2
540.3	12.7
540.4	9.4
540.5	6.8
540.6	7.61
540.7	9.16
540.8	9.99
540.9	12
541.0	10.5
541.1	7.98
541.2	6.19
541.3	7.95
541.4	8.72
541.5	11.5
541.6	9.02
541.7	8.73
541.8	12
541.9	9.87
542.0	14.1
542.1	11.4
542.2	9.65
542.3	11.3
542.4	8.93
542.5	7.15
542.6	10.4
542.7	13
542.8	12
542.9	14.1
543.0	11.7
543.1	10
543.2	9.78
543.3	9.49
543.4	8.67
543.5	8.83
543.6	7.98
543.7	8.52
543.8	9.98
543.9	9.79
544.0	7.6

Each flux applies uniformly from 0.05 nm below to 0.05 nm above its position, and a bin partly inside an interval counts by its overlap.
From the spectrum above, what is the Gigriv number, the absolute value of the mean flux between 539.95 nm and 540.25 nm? 9.4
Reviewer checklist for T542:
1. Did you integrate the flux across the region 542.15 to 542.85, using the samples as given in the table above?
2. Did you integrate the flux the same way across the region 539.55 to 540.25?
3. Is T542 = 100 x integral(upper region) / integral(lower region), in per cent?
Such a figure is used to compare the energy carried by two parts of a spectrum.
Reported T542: 107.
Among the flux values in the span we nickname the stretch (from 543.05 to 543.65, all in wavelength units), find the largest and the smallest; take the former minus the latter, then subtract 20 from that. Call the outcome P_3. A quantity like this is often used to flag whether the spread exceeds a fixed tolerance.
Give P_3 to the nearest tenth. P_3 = -18.0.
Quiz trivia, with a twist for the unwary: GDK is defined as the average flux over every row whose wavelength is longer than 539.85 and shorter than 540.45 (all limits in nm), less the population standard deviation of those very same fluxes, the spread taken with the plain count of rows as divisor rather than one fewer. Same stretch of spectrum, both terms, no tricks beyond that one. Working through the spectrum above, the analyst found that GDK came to 8.9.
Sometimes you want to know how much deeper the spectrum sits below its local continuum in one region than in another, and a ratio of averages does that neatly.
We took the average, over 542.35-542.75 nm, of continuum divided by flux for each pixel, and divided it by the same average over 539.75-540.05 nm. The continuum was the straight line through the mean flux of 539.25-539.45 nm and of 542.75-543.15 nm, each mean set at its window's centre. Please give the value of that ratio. 1.12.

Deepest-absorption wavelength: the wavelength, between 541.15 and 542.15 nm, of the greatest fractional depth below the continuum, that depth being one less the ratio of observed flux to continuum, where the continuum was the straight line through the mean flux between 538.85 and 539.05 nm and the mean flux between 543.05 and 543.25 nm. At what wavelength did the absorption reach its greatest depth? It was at 541.2 nm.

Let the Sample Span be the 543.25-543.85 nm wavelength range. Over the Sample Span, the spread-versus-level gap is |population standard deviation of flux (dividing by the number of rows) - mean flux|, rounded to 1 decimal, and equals 8.3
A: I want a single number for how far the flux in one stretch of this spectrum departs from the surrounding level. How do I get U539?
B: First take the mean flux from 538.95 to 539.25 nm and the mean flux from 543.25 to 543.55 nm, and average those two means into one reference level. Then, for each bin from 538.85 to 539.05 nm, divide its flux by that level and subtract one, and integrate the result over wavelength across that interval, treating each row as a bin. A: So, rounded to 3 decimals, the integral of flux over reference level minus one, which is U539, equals -0.021 nm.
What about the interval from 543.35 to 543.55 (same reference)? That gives -0.014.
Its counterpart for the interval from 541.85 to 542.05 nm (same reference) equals 0.054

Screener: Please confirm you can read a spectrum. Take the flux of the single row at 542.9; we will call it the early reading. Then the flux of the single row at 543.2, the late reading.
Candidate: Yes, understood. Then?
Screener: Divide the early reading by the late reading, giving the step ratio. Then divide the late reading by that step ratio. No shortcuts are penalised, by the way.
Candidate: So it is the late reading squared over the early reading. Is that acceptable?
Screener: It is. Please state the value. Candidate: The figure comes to 6.8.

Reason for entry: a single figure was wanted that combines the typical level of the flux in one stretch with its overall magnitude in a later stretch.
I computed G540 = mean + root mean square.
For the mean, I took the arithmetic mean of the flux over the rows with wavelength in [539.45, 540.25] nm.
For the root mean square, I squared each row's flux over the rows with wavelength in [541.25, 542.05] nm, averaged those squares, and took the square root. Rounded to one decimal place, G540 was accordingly 20.1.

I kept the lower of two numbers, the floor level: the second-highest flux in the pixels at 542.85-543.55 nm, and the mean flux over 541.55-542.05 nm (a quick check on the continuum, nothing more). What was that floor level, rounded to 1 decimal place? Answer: 10.7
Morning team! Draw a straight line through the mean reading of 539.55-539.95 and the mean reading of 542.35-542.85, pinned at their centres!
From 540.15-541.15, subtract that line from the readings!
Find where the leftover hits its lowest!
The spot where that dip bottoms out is 540.5 nm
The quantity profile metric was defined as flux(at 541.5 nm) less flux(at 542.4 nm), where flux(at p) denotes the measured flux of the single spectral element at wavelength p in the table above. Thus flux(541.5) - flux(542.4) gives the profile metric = 2.6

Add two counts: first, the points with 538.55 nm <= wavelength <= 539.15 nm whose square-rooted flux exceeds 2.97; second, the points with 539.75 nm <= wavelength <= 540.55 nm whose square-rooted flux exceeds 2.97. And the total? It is 10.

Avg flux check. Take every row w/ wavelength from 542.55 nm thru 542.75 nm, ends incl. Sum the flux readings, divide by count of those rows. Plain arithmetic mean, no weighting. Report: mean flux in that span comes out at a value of 11.7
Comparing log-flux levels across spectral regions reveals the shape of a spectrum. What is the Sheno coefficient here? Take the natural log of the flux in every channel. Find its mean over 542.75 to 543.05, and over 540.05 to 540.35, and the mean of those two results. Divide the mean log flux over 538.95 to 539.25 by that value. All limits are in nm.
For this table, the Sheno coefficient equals 0.93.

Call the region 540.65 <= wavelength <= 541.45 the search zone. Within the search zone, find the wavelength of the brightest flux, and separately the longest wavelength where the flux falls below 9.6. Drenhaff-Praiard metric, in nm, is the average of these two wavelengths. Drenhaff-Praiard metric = 541.15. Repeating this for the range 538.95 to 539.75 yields 539.65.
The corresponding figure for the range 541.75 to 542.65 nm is 542.25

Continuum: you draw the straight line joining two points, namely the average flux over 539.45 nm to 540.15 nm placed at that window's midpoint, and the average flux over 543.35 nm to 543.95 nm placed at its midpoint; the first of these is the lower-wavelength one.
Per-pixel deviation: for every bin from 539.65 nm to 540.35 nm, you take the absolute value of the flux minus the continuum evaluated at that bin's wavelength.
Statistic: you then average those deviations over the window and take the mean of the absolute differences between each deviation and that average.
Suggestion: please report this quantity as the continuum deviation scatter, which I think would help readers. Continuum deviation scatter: 0.79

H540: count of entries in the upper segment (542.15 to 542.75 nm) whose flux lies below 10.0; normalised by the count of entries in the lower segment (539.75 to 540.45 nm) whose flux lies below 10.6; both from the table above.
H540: 0.60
